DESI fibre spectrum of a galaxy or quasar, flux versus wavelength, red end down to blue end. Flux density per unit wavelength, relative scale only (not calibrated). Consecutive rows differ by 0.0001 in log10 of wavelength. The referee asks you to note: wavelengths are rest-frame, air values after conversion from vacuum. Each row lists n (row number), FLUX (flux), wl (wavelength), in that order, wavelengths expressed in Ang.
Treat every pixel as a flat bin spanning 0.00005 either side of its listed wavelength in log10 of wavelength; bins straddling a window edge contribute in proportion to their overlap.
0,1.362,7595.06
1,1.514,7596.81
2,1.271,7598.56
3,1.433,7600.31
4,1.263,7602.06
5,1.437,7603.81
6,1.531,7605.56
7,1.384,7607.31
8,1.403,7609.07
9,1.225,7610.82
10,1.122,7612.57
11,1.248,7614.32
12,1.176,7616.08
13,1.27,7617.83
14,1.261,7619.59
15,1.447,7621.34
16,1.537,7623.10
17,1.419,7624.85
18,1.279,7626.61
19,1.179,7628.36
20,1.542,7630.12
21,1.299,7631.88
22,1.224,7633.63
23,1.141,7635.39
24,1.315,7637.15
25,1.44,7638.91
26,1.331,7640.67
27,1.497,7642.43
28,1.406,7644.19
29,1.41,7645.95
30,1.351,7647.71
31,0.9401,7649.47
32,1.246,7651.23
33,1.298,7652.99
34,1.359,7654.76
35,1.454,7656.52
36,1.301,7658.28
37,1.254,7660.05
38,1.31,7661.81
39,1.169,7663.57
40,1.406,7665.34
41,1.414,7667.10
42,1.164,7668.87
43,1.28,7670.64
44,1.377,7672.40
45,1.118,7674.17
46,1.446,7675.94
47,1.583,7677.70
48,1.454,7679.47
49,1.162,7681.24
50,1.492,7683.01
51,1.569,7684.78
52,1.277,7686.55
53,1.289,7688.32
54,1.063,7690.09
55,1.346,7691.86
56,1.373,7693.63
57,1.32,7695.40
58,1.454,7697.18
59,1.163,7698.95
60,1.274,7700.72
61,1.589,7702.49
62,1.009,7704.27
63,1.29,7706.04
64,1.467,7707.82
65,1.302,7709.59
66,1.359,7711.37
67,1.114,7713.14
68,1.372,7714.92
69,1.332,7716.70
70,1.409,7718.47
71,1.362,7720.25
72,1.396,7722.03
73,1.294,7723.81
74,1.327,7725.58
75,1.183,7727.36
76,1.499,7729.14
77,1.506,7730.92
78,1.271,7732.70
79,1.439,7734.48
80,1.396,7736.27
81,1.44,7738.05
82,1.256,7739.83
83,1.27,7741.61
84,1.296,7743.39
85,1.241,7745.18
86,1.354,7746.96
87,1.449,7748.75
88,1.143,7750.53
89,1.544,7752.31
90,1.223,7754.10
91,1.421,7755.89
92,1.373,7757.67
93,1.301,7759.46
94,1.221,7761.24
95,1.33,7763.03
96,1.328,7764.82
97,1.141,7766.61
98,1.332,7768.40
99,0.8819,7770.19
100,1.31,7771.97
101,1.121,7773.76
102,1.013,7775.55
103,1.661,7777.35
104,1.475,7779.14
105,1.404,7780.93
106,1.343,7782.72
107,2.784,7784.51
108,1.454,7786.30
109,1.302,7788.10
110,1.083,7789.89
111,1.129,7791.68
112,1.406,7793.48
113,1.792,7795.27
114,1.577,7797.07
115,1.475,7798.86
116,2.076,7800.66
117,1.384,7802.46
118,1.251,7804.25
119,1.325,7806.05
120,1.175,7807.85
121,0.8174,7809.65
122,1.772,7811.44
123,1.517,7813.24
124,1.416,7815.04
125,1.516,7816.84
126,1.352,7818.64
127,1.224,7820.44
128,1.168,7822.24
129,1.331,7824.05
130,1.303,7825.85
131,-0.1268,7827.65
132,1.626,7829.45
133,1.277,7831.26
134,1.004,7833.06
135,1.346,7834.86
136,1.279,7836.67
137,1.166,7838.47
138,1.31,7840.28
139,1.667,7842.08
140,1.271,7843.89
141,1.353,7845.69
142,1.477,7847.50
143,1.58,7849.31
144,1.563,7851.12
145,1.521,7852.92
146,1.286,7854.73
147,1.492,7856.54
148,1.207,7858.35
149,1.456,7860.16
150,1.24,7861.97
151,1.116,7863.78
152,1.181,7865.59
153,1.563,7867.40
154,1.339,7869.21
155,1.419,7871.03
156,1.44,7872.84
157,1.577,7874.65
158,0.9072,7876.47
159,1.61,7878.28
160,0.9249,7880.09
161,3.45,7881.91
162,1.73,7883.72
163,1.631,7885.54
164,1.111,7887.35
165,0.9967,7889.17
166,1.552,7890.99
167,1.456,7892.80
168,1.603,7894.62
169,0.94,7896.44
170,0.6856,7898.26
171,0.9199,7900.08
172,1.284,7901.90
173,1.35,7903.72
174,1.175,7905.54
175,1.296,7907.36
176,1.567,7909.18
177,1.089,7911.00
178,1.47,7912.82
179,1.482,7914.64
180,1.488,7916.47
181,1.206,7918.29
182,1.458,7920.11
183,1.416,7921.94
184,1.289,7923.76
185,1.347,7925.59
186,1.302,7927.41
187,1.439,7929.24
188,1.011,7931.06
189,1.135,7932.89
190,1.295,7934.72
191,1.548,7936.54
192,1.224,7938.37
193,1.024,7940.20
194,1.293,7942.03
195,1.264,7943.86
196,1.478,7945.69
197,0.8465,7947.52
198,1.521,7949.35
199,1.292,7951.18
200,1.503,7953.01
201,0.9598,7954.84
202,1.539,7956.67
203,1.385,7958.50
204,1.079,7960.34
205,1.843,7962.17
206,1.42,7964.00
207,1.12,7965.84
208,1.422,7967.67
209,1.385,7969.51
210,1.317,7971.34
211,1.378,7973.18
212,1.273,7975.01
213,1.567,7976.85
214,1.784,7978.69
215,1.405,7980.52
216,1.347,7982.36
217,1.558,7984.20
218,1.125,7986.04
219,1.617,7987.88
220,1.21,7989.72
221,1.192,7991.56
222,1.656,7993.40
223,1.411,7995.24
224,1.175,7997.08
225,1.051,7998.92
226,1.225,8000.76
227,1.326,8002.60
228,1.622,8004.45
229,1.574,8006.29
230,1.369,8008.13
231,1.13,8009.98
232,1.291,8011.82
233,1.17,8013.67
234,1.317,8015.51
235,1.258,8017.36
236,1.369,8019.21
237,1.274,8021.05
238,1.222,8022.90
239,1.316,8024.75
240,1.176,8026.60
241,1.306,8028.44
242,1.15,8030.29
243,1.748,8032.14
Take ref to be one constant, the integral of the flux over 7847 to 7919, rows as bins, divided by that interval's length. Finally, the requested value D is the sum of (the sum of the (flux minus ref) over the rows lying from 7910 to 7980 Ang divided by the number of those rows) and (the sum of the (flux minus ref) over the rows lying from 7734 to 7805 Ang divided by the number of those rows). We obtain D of -0.04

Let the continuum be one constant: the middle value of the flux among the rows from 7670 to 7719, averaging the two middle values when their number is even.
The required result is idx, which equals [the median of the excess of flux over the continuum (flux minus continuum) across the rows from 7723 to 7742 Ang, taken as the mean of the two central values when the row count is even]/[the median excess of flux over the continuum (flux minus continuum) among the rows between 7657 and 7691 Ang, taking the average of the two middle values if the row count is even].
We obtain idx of 0.32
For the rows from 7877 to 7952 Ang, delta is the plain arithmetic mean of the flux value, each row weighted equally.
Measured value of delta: 1.35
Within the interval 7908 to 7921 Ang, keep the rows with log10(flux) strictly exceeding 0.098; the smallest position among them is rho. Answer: 7909.18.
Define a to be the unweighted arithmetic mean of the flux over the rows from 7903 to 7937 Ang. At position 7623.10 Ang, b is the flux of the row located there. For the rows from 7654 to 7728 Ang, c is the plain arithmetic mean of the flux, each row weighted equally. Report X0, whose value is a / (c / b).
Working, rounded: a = 1.33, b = 1.537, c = 1.326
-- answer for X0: 1.5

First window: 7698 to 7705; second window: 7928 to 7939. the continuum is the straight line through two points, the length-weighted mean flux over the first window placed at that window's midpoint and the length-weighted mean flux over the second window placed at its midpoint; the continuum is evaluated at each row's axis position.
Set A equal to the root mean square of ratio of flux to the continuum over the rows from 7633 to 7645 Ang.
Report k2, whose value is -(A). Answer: -1.06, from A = 1.061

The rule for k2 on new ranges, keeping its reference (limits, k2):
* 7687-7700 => -1.02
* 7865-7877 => -1.07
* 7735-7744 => -1.05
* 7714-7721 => -1.08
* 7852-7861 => -1.10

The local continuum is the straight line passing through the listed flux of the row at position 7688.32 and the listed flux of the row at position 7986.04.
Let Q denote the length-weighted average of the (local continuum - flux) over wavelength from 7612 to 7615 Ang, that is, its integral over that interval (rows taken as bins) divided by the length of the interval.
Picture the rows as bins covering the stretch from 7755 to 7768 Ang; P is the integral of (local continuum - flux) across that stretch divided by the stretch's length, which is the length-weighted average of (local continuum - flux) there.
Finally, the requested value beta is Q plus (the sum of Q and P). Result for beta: 0.2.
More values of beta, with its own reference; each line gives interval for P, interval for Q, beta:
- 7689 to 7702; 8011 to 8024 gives -0.3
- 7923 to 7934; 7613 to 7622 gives 0.0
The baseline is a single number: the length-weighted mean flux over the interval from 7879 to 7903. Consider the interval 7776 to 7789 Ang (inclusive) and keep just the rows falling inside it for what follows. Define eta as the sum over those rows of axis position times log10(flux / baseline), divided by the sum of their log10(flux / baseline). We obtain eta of 7782.6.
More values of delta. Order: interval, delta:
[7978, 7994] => 1.43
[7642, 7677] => 1.31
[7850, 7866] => 1.34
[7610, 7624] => 1.29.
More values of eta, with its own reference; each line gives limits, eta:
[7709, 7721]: 7713.4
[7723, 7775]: 7756.9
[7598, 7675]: 7641.0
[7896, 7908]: 7899.6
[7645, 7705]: 7673.8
